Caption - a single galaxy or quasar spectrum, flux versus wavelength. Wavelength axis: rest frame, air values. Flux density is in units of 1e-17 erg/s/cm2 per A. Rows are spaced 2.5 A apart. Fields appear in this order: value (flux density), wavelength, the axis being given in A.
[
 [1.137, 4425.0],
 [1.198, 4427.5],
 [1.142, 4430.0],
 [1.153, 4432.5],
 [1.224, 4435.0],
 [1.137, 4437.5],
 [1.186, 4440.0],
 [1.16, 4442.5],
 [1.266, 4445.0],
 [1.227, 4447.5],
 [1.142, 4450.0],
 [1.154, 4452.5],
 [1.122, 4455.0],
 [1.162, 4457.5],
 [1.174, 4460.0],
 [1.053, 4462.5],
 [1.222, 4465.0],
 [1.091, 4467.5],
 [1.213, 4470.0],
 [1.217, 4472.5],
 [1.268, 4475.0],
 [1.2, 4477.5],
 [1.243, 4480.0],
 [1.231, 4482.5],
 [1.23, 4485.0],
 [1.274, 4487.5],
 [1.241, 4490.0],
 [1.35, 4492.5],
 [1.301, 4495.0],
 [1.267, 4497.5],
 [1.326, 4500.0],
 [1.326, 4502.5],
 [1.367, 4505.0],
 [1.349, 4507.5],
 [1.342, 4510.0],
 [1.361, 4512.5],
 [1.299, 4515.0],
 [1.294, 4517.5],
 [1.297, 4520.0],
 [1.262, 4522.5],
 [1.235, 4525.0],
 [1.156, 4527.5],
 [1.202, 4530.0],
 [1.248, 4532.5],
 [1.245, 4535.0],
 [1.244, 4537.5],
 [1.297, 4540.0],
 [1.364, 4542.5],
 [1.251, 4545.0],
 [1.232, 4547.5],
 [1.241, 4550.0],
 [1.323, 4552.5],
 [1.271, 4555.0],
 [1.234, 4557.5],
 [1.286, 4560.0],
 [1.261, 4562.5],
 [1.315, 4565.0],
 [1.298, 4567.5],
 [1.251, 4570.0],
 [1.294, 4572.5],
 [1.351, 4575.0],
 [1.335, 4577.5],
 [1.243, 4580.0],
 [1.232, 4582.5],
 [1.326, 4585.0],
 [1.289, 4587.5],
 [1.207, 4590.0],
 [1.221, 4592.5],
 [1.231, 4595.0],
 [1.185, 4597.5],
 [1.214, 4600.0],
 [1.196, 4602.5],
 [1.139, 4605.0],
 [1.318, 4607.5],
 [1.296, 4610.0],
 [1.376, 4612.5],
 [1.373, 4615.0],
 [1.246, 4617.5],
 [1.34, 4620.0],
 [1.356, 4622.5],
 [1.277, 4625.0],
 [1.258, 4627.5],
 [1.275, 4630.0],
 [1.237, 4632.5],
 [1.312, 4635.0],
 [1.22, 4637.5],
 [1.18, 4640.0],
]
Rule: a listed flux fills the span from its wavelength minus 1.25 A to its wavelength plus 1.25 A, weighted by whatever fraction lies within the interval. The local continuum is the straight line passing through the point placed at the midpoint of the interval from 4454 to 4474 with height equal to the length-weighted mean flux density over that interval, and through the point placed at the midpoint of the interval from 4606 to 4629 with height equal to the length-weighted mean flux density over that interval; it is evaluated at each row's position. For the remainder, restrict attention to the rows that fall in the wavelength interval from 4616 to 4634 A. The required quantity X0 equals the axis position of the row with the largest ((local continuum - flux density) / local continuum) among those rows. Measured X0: 4632.5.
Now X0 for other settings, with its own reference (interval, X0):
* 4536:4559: 4557.5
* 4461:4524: 4462.5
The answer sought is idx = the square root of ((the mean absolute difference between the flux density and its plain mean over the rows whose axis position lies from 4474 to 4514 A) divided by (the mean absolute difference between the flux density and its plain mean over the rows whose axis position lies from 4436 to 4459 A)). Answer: 1.16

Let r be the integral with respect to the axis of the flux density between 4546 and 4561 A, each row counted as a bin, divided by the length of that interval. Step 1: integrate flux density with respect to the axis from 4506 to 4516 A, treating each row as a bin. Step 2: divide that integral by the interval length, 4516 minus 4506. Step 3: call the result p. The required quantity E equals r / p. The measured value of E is 0.94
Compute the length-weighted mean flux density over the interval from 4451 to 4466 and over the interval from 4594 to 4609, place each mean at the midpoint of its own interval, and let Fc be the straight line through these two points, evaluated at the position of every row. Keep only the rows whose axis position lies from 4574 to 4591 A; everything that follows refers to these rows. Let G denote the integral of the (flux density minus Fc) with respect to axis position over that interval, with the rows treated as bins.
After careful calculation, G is 1.32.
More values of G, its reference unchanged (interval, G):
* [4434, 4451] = 0.90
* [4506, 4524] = 2.54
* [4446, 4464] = 0.10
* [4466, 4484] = 0.99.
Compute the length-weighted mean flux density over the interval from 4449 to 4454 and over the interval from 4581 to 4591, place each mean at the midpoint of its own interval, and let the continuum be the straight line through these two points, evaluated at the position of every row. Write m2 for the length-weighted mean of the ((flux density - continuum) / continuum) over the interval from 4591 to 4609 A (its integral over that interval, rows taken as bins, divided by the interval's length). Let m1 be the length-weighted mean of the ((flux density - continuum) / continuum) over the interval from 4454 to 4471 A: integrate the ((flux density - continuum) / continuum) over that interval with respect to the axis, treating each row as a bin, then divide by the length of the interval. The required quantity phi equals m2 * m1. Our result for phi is 0.0004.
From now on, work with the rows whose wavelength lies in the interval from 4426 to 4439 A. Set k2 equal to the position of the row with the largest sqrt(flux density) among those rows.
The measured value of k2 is 4435.0 A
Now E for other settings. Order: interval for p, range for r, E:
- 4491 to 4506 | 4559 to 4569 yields 0.98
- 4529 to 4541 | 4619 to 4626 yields 1.06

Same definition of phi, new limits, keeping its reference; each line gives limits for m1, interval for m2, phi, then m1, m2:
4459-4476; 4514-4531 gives 0.0004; 0.01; 0.033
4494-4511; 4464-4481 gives 0.0040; 0.11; 0.036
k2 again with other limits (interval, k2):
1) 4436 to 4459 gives 4445.0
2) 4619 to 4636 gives 4622.5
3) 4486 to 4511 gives 4505.0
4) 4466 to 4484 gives 4475.0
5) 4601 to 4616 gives 4612.5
